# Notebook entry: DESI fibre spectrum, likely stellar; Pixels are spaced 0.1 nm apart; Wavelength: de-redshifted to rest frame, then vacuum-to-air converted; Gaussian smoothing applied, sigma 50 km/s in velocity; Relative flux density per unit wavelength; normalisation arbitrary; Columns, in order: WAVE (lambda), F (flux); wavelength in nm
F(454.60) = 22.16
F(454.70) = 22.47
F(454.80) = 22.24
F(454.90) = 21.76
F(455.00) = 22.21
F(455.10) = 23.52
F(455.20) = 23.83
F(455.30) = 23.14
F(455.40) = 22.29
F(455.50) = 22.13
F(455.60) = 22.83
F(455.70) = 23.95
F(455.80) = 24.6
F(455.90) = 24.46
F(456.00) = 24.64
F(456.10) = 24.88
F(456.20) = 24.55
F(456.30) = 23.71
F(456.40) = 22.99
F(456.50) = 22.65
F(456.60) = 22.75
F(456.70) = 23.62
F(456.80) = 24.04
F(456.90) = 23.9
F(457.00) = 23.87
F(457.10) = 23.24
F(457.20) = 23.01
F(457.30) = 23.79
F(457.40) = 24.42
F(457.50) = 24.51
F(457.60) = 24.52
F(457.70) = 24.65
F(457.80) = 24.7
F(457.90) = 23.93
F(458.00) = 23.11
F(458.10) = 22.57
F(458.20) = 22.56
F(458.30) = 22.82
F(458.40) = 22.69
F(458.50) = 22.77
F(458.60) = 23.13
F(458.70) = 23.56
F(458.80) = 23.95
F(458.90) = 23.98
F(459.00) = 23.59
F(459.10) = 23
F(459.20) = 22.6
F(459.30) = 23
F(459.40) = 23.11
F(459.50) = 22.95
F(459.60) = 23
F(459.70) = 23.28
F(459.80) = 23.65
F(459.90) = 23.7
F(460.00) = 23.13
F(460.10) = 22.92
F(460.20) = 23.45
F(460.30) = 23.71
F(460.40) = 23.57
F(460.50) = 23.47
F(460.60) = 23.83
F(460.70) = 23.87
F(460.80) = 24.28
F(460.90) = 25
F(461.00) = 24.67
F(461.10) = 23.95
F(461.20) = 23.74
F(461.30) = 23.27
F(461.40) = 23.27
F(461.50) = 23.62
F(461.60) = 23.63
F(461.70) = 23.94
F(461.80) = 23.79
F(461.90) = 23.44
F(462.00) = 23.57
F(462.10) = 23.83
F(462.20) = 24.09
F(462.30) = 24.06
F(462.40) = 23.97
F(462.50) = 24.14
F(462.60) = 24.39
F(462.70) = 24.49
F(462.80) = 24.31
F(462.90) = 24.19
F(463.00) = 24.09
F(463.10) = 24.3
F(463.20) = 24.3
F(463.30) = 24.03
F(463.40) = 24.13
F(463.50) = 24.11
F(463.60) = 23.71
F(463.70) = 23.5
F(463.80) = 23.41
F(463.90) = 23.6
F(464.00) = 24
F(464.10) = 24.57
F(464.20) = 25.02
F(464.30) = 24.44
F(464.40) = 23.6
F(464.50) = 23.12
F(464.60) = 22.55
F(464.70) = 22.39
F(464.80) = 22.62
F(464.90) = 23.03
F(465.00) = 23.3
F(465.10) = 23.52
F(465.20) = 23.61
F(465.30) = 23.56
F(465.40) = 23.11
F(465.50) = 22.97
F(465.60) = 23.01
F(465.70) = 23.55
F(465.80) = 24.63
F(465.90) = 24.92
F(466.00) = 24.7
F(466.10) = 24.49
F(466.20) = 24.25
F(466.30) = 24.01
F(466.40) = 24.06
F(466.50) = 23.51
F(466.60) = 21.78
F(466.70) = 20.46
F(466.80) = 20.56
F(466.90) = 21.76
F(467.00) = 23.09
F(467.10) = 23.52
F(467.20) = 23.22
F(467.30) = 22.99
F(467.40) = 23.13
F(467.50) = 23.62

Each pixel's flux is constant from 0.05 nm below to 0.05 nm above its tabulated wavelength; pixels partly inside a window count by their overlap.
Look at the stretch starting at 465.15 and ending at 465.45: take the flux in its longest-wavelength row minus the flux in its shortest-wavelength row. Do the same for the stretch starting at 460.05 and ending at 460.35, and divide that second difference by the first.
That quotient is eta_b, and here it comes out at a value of -1.6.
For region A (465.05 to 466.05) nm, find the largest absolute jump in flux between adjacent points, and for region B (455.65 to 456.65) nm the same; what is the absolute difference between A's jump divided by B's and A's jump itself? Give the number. 0.21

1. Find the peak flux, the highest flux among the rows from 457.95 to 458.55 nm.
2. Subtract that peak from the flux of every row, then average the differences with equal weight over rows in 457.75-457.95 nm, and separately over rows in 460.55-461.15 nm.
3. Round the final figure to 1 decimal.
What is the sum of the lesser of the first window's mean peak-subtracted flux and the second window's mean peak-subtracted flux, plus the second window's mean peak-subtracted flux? 2.3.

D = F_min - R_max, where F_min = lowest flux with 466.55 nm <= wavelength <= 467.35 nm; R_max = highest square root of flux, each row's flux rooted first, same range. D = 15.6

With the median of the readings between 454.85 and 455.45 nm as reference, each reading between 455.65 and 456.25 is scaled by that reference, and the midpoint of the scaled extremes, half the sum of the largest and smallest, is 1.07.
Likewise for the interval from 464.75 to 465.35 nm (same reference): 1.02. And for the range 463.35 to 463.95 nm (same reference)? 1.05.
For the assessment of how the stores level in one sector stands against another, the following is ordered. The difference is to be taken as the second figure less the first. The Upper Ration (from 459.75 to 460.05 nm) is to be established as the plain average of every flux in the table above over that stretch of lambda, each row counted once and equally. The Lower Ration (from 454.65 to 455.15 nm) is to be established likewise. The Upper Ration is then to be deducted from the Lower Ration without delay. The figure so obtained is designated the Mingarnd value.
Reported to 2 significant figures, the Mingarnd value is -1.1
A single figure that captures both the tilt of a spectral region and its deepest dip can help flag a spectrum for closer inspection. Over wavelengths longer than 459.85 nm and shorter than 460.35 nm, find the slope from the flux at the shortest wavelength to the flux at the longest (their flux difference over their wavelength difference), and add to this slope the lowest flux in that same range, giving 22.9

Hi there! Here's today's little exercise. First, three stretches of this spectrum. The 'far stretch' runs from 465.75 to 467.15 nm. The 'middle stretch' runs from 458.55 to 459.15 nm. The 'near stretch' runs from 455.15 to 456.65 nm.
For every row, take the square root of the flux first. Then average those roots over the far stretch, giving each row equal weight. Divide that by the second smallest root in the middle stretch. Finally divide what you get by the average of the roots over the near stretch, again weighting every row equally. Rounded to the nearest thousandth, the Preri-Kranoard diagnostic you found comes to 0.207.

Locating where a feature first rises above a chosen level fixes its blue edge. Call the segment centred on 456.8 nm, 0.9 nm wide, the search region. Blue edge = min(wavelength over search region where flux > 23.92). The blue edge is 456.80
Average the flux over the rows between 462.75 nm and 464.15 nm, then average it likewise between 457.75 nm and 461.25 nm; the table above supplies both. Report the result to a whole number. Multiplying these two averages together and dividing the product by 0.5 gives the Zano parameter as 1127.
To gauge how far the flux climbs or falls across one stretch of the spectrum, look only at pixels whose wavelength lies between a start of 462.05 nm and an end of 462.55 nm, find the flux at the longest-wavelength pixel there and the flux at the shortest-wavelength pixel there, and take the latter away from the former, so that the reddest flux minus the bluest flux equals 0.3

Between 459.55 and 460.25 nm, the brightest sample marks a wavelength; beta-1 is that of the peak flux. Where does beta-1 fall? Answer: 459.90 nm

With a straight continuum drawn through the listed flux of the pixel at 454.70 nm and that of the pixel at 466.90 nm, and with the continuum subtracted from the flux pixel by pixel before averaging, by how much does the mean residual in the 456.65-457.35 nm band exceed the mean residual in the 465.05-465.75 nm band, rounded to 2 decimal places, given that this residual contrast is -0.18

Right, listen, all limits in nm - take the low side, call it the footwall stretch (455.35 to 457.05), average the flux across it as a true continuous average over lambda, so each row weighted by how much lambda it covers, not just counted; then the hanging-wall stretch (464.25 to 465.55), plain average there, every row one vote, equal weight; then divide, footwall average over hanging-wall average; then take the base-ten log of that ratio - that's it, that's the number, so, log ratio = 0.01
